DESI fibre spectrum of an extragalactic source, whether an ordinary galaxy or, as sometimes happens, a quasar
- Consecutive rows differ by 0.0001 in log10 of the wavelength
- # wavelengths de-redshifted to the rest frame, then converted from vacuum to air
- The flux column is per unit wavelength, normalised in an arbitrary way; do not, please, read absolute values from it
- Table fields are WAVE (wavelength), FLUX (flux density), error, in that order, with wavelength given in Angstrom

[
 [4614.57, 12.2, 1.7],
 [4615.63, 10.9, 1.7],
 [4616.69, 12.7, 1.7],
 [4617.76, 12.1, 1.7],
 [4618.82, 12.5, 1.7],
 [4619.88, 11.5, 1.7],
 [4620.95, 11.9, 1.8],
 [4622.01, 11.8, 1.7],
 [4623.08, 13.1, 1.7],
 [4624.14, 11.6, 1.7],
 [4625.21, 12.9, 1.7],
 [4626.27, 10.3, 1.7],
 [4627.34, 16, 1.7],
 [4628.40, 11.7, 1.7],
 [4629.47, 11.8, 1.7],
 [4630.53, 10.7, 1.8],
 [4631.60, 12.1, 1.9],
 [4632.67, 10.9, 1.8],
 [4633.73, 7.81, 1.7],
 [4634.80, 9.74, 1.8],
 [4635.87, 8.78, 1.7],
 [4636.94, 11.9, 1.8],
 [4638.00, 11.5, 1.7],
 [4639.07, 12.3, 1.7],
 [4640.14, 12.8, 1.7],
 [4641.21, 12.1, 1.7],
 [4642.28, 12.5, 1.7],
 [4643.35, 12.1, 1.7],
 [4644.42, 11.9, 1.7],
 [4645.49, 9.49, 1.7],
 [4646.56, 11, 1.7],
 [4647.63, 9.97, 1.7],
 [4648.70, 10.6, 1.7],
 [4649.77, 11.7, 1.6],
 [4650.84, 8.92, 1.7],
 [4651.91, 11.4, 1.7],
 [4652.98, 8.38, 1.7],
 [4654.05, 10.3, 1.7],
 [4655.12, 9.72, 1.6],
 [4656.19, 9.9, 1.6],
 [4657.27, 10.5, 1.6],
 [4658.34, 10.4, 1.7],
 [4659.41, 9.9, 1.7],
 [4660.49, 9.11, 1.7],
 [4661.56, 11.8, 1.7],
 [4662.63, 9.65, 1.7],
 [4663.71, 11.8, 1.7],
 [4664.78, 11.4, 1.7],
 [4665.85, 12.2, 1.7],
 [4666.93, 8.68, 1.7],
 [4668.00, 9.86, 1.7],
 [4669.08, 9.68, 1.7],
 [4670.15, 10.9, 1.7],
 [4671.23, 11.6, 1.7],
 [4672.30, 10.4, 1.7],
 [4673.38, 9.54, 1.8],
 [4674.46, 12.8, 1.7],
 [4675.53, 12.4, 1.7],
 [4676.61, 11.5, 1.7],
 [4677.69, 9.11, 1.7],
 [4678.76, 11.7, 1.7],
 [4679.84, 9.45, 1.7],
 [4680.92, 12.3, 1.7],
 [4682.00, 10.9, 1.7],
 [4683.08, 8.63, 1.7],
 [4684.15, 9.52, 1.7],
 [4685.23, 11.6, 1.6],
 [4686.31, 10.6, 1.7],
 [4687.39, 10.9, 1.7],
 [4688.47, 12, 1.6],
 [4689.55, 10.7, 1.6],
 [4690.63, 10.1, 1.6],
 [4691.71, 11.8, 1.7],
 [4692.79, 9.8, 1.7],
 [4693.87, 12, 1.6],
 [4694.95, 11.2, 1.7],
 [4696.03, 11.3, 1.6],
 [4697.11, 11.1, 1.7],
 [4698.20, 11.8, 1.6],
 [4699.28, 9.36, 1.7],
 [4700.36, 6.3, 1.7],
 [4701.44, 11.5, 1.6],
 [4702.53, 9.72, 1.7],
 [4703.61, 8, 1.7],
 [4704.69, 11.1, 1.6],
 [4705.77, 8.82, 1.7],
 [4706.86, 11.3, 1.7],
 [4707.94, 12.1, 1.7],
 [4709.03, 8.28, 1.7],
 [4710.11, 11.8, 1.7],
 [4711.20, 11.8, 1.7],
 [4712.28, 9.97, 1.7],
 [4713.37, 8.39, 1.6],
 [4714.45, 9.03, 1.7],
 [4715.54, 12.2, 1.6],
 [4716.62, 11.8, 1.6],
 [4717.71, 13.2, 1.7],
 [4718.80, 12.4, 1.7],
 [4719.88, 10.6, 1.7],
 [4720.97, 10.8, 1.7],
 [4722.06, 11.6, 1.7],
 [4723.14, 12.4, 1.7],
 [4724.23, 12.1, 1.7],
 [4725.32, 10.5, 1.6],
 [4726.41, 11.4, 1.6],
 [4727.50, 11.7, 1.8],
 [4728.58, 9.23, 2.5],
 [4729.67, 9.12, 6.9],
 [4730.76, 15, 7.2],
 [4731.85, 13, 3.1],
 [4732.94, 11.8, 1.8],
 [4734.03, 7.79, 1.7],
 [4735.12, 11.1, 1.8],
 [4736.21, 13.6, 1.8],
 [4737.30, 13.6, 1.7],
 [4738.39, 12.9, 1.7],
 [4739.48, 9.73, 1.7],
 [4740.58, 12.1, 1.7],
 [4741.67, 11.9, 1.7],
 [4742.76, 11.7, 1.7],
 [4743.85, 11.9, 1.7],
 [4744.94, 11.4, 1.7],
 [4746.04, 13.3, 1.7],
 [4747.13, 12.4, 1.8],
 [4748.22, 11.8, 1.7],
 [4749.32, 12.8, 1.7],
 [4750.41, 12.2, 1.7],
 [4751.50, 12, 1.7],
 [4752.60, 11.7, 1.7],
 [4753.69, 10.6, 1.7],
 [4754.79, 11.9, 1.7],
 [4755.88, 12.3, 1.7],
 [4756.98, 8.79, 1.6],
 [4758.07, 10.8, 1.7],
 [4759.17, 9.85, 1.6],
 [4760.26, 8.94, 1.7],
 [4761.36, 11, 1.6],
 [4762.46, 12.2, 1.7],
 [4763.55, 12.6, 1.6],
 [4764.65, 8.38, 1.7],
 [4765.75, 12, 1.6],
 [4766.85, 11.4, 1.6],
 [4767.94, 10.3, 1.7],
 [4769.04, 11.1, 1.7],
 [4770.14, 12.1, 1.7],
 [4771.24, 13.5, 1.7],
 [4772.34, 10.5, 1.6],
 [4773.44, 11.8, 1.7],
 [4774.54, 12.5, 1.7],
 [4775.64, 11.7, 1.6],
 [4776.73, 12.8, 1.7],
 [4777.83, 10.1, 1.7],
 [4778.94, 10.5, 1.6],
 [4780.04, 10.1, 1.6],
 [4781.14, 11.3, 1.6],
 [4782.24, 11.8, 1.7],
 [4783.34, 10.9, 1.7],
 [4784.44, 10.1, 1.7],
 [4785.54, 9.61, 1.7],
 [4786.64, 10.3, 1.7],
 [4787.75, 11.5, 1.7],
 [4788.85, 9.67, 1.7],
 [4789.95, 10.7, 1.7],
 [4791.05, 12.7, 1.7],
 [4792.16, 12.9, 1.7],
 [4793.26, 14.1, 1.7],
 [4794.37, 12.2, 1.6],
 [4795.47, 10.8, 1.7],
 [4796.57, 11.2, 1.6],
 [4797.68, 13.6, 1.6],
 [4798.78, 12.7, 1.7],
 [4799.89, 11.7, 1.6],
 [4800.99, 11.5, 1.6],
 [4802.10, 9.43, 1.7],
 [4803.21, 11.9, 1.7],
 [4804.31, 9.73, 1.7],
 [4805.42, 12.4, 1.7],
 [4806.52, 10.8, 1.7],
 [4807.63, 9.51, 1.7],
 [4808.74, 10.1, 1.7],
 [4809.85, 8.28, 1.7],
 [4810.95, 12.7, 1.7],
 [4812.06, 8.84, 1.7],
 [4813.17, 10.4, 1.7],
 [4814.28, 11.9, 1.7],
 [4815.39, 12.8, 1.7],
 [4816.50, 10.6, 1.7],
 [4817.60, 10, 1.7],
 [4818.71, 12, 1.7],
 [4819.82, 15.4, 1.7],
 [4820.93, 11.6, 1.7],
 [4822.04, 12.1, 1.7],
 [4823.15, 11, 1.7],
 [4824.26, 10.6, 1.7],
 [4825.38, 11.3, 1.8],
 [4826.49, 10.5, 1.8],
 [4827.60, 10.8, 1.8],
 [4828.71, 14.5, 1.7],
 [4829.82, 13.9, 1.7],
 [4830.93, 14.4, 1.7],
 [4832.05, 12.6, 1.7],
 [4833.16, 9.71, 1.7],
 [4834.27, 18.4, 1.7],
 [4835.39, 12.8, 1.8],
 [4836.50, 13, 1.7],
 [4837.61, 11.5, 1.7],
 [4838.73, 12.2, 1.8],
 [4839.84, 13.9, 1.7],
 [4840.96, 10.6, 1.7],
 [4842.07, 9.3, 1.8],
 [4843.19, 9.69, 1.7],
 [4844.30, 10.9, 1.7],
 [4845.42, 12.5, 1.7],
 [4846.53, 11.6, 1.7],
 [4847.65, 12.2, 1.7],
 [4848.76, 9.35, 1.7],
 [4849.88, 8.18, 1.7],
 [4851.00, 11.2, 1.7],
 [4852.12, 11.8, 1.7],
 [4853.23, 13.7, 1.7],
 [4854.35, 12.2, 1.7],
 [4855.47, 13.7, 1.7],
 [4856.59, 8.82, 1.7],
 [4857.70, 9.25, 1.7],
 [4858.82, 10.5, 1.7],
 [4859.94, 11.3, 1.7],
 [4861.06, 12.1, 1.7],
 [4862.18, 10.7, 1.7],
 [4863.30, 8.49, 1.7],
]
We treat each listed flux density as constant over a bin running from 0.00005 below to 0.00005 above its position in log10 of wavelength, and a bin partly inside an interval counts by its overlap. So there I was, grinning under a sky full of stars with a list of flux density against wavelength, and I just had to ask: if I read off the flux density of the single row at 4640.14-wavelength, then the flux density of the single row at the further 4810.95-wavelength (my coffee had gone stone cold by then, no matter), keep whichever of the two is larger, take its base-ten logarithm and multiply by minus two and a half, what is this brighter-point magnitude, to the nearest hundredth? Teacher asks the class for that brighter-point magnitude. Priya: -2.77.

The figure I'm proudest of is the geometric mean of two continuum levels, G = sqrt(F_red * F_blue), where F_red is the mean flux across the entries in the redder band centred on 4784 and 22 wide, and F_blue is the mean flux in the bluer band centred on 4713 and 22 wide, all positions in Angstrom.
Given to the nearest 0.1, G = 11.1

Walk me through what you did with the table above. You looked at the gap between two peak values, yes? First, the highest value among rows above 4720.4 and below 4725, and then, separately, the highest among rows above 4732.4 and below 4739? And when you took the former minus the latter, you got -1.2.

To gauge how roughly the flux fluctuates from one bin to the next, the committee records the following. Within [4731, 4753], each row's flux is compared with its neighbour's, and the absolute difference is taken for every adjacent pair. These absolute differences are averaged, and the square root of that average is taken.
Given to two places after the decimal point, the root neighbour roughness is 1.12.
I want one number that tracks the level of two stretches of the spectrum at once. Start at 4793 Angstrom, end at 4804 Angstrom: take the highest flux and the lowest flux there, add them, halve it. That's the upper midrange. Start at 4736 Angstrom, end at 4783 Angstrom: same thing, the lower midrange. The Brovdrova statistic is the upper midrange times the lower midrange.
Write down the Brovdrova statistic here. 129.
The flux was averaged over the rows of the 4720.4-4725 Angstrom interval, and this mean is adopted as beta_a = 11.7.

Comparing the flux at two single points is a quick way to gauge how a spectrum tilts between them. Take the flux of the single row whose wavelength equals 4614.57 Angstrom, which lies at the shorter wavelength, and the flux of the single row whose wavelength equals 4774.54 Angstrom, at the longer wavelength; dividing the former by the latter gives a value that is 0.98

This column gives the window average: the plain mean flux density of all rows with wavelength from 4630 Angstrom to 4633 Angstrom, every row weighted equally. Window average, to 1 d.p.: 11.2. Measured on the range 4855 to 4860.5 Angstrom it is 10.7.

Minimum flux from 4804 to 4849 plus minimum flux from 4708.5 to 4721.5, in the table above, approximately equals 16.6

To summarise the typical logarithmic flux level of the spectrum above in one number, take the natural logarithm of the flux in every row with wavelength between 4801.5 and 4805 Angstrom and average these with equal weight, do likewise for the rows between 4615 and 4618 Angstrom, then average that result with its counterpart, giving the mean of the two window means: 2.40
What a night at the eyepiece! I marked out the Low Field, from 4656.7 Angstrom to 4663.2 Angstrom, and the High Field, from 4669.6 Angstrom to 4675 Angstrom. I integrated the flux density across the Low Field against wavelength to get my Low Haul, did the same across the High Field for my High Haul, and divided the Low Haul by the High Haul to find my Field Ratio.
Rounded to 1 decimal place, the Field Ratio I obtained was 1.1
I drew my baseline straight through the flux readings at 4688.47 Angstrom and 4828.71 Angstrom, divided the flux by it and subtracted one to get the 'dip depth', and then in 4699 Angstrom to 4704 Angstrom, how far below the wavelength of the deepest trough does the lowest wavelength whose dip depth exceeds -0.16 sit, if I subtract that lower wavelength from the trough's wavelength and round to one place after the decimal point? -1.1 Angstrom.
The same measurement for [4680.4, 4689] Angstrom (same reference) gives 2.2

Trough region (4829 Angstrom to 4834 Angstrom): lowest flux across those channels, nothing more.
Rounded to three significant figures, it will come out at 9.71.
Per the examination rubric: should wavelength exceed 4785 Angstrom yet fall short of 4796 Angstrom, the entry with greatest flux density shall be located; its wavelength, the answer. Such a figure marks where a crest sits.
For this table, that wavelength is 4793.26 Angstrom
